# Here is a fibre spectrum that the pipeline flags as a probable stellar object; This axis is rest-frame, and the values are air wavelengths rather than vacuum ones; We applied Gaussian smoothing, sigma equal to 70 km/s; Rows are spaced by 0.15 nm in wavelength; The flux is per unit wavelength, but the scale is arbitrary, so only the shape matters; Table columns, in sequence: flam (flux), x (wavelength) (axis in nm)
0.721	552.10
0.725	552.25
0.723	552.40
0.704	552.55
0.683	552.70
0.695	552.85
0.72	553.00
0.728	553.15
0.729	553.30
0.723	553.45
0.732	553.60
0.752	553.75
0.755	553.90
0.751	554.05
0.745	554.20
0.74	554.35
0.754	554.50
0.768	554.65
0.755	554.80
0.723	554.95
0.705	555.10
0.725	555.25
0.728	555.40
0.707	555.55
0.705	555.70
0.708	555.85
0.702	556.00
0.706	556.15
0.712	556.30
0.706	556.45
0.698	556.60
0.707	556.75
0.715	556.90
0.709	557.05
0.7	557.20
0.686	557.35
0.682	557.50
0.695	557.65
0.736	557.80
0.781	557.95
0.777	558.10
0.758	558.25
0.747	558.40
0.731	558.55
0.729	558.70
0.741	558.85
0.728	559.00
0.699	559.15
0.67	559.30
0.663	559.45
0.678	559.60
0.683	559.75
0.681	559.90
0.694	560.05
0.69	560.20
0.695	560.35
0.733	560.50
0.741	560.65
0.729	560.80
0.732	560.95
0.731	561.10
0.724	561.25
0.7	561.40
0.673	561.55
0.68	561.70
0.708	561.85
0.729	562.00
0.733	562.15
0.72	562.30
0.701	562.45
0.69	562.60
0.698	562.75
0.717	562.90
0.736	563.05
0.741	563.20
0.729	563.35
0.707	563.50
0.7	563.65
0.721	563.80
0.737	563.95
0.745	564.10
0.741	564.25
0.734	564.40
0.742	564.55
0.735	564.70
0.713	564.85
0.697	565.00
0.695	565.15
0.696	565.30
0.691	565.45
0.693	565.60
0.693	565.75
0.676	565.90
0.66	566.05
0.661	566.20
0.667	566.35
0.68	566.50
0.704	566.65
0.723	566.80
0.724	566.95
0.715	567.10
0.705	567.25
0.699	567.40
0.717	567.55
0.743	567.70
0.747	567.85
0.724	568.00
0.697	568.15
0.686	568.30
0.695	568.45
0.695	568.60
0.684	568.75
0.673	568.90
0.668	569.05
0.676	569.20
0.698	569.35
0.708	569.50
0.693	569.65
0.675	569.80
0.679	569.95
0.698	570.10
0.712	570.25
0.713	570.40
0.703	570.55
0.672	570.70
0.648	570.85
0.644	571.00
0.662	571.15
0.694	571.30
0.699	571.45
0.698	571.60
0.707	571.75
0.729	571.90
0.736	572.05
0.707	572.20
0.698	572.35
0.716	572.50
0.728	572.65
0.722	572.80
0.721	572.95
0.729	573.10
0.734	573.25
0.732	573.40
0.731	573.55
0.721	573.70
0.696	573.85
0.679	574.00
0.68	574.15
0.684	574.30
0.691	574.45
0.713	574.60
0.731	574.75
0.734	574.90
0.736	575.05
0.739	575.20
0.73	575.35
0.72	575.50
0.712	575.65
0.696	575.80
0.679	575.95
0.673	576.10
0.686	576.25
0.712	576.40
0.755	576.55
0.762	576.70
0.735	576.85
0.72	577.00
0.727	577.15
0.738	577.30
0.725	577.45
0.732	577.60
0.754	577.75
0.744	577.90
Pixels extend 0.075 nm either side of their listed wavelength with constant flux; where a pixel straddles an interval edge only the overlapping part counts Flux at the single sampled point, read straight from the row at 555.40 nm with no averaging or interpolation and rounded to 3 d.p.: 0.728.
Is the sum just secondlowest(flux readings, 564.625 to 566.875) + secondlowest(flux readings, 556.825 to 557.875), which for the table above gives 1.35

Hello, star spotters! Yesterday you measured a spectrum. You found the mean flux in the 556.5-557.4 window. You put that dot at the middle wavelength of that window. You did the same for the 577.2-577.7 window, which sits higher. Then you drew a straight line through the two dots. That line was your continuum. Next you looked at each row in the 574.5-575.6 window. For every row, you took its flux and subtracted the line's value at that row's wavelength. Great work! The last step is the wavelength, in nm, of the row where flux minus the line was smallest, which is 574.60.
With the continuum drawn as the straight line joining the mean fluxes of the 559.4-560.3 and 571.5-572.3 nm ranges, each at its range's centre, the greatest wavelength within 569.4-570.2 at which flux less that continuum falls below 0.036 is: 570.10 nm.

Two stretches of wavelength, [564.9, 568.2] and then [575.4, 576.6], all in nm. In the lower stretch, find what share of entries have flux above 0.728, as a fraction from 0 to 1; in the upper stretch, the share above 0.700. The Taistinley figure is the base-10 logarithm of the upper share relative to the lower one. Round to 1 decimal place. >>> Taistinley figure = 0.7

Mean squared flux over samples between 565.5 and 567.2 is 0.48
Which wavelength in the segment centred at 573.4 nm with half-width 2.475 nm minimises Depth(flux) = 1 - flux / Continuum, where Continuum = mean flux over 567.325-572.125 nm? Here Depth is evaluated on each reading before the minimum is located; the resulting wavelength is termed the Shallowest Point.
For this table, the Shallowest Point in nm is 575.20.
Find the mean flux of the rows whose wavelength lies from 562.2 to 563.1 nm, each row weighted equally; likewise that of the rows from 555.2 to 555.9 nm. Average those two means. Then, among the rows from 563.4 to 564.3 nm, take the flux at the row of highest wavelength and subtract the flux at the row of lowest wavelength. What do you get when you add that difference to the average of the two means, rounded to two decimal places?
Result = 0.75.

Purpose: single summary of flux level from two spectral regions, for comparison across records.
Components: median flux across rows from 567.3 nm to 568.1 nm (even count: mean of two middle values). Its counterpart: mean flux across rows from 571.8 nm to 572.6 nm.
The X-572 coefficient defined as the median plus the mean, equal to 1.441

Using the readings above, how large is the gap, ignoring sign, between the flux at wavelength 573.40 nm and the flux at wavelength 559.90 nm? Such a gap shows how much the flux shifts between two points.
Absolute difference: 0.051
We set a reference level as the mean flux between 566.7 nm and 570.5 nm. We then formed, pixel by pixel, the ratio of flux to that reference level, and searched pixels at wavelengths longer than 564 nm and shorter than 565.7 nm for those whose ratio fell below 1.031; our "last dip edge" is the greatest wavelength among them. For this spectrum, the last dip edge 565.60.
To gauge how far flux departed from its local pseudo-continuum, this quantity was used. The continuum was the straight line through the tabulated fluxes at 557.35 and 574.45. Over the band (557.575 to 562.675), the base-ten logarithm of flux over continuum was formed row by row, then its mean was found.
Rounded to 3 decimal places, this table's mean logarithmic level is 0.017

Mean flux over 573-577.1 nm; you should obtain 0.715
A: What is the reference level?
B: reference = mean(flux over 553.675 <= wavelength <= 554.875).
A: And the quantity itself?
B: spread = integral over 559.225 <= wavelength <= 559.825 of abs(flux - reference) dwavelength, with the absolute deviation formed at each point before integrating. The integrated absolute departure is 0.047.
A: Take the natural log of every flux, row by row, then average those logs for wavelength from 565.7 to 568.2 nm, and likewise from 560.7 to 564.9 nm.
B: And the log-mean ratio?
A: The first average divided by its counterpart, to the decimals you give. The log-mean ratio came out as 1.08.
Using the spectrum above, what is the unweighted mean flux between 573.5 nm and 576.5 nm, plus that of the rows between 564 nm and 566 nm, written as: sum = 1.42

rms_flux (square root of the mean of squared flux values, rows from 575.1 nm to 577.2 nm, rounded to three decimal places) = 0.718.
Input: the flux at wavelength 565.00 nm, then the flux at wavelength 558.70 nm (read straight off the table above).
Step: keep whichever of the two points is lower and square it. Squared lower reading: 0.486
